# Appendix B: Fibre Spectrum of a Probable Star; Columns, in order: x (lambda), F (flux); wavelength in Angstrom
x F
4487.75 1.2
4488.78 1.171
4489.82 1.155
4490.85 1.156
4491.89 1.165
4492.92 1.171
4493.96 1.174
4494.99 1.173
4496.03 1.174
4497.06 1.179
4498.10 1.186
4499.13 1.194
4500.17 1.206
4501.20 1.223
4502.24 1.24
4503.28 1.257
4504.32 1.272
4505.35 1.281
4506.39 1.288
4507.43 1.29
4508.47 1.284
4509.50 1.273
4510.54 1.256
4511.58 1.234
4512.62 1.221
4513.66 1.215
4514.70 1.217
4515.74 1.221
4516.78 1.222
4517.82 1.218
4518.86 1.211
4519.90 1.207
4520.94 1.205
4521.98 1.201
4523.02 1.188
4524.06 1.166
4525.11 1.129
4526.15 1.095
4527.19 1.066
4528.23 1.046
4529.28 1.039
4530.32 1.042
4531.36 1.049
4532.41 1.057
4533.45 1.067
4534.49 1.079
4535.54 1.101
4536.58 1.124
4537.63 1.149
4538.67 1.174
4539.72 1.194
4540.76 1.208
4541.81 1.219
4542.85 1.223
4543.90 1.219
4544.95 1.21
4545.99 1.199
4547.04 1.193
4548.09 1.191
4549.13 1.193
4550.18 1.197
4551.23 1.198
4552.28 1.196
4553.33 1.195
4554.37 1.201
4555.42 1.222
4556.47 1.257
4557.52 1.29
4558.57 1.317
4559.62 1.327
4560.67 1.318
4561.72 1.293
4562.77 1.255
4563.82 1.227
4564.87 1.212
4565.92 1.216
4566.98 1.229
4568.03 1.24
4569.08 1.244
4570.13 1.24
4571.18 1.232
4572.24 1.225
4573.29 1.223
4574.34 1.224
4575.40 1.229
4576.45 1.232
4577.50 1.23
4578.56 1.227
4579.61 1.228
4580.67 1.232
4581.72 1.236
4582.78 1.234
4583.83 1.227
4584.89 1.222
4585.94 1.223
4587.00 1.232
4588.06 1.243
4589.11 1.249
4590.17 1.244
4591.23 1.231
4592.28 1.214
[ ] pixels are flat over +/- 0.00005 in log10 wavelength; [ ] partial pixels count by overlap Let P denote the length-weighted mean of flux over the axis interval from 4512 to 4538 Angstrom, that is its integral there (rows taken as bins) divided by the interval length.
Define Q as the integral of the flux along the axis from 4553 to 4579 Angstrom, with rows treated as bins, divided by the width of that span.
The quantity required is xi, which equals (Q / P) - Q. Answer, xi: -0.15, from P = 1.141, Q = 1.24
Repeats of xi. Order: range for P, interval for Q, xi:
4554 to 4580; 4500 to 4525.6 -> -0.24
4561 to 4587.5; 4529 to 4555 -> -0.22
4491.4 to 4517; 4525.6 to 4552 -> -0.21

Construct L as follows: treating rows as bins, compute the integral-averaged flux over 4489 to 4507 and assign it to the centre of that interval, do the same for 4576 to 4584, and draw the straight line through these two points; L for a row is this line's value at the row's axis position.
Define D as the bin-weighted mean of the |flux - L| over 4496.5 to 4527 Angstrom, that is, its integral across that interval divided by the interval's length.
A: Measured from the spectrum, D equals 0.036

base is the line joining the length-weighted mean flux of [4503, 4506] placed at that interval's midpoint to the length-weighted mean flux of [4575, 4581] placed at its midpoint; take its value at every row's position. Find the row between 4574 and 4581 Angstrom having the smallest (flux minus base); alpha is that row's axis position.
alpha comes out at 4574.34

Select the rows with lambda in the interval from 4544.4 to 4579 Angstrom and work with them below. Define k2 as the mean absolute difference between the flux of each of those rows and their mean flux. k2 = 0.03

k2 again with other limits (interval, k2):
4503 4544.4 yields 0.07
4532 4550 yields 0.05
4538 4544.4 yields 0.01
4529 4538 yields 0.03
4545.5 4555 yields 0.00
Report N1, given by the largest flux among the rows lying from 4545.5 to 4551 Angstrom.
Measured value 1.199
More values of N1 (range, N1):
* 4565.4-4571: 1.244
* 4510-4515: 1.256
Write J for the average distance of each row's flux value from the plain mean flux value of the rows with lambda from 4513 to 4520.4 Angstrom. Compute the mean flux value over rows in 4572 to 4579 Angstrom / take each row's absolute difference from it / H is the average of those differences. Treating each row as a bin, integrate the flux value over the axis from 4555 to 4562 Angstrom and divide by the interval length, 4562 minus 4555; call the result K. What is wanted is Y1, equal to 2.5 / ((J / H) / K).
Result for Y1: 2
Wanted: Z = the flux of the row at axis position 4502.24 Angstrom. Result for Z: 1.24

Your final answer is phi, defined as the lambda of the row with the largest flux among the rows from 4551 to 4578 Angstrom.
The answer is 4559.62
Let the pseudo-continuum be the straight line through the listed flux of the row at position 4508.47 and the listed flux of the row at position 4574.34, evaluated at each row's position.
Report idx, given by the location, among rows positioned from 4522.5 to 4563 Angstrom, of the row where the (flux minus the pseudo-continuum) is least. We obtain 4529.28 Angstrom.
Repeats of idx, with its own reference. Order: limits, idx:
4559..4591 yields 4564.87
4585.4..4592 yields 4585.94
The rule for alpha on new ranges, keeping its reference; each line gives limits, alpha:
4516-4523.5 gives 4523.02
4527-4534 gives 4529.28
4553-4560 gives 4553.33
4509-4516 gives 4513.66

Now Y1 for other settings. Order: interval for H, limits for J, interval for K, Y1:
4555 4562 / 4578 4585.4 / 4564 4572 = 22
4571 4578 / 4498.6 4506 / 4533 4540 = 0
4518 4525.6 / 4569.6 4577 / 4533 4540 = 14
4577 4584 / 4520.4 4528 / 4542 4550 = 0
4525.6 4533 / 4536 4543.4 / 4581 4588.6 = 1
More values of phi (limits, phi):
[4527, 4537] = 4536.58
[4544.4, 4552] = 4544.95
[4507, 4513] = 4507.43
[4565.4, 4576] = 4569.08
